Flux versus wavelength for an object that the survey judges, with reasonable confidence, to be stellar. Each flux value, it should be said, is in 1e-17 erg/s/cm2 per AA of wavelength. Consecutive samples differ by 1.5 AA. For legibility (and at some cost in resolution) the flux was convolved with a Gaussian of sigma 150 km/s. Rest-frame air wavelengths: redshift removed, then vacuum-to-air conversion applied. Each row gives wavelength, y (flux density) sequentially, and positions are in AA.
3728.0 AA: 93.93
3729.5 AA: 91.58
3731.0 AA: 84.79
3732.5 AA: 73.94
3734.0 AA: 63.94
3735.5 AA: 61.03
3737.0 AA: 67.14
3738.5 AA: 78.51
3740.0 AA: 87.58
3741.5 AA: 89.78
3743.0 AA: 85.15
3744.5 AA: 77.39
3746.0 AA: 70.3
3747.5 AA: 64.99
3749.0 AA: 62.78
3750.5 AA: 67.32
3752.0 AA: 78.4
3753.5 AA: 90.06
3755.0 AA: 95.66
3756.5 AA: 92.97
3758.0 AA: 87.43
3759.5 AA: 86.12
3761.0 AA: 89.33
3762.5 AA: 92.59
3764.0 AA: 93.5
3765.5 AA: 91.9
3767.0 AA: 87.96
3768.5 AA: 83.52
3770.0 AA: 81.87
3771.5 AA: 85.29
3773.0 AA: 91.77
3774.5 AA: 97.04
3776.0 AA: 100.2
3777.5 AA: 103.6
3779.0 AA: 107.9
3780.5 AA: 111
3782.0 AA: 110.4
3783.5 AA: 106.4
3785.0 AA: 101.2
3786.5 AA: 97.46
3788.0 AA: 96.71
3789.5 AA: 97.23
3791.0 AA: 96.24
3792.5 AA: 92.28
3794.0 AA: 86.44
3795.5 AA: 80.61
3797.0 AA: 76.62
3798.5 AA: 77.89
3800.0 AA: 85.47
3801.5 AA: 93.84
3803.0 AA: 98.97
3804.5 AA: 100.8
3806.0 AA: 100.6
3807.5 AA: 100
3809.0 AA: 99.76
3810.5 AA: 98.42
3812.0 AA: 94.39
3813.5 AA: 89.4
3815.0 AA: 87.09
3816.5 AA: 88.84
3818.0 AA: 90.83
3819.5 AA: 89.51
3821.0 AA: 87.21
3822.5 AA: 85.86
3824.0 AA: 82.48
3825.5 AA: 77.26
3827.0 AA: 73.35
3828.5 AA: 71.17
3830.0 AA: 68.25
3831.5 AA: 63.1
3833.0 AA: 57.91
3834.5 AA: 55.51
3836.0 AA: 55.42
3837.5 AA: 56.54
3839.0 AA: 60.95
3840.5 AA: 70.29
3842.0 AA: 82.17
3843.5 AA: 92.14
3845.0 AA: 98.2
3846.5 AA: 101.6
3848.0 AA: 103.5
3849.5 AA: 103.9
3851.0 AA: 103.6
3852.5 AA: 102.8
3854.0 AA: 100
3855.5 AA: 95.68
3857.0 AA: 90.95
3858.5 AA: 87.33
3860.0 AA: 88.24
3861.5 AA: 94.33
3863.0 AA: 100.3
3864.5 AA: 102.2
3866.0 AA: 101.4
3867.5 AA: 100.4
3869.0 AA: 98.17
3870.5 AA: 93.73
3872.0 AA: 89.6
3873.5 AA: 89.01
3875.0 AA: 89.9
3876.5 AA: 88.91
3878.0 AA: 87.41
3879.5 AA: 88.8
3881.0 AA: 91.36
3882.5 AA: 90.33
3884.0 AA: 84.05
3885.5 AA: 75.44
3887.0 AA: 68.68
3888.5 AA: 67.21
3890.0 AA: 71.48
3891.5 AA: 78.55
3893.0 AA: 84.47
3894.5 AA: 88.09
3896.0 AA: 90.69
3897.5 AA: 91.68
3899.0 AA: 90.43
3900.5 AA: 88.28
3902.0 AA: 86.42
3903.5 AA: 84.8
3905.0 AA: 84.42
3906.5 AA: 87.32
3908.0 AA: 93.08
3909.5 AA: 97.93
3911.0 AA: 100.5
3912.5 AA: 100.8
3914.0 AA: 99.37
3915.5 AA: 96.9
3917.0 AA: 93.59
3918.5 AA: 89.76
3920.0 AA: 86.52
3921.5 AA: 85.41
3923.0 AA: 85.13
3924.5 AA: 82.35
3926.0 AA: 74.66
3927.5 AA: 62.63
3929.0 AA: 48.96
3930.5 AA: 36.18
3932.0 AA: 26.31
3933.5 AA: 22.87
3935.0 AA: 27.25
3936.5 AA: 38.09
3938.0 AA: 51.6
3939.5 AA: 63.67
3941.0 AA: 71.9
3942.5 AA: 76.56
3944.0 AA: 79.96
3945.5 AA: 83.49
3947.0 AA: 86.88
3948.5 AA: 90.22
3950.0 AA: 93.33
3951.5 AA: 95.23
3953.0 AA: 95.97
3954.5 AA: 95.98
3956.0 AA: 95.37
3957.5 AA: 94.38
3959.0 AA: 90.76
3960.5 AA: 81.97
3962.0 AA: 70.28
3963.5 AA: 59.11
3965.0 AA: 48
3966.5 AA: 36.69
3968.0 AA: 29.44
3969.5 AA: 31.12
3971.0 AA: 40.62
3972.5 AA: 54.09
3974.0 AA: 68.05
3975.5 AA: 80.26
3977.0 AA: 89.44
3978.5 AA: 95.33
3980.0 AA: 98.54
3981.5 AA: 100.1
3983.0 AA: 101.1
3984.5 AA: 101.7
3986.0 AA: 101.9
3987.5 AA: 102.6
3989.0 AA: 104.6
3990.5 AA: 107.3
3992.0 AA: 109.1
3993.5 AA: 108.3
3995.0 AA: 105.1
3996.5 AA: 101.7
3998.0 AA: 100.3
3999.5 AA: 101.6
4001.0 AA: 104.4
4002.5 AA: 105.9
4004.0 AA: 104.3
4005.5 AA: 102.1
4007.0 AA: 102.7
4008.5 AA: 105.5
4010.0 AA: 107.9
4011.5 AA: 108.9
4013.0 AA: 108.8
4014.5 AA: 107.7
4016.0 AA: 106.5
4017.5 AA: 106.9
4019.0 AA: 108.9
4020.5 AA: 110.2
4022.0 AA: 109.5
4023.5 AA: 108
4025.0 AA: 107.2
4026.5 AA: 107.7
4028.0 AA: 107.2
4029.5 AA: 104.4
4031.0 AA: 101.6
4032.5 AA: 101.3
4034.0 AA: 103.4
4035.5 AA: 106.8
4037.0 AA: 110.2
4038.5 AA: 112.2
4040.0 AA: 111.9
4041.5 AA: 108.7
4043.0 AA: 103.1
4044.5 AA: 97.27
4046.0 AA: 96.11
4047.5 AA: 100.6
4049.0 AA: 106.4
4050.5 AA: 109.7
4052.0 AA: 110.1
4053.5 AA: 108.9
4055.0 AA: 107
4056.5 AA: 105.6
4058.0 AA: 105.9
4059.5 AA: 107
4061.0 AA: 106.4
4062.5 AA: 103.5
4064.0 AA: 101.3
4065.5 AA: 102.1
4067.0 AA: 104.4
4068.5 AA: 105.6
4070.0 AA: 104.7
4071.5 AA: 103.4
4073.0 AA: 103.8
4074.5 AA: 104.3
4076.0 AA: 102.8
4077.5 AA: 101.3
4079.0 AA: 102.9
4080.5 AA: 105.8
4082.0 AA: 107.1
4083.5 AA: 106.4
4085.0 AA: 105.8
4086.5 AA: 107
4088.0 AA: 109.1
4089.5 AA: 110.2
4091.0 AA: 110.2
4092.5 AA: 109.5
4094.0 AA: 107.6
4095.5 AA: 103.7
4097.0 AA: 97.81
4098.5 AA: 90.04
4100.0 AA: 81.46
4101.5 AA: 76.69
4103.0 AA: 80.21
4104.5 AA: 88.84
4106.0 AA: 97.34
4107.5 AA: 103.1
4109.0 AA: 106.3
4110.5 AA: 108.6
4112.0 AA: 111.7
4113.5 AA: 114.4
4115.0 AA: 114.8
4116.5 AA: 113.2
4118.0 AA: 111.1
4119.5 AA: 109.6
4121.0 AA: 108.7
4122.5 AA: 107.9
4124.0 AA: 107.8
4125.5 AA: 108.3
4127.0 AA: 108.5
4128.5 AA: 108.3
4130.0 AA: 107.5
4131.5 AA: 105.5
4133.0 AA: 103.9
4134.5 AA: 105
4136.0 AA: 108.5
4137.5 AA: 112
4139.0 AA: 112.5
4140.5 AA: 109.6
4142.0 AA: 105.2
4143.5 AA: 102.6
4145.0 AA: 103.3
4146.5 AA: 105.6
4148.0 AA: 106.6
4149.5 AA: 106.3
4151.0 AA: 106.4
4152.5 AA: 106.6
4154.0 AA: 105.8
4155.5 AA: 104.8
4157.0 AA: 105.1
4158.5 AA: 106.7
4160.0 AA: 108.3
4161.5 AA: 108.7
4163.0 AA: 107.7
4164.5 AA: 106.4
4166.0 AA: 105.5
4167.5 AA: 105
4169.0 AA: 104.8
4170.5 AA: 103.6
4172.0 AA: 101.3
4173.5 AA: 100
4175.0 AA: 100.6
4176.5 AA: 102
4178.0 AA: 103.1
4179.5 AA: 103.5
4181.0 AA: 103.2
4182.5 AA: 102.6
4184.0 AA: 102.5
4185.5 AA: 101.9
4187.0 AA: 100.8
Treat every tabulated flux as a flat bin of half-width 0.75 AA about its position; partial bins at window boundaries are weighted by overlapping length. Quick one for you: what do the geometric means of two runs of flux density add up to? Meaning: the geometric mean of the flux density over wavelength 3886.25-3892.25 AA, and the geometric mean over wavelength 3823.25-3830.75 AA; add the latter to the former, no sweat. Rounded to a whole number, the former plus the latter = 146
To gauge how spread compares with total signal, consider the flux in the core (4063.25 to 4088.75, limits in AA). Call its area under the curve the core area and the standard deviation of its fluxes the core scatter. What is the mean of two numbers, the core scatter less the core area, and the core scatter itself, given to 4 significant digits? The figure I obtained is -1331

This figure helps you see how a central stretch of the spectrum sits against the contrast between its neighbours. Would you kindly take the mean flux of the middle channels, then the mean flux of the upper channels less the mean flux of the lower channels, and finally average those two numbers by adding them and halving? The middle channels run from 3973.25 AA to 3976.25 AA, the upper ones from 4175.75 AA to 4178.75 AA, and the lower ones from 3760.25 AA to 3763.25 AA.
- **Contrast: 42.9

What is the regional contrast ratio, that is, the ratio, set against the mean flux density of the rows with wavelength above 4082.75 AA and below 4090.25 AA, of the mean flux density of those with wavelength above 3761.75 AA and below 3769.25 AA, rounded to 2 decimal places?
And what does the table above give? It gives 0.83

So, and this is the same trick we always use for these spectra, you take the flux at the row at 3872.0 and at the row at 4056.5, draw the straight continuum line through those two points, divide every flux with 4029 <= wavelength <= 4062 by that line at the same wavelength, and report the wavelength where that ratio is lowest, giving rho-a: 4046.0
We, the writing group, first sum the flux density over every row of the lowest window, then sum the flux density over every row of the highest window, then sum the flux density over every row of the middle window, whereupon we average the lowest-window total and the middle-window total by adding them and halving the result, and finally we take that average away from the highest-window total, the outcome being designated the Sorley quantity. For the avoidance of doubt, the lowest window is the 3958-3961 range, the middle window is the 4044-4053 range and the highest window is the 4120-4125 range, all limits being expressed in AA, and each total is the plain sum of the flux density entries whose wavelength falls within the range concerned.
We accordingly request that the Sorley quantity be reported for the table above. -72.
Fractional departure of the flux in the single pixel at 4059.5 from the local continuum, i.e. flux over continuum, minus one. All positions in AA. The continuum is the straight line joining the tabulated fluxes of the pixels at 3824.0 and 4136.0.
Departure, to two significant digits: 0.048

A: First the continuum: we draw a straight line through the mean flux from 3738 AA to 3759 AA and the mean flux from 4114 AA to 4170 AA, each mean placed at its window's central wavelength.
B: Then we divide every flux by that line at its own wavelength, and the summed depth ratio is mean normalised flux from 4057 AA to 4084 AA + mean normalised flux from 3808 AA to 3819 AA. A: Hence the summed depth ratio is 2.11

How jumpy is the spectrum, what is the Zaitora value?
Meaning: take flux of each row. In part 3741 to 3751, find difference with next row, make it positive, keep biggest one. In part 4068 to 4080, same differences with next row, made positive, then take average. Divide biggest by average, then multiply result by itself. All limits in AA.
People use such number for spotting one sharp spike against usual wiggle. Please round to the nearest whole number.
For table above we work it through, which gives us 50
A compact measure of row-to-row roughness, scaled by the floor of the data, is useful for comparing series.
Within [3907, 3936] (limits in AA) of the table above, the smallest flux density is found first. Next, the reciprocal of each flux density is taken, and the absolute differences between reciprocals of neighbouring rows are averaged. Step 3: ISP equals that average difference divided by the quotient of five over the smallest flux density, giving 0.011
